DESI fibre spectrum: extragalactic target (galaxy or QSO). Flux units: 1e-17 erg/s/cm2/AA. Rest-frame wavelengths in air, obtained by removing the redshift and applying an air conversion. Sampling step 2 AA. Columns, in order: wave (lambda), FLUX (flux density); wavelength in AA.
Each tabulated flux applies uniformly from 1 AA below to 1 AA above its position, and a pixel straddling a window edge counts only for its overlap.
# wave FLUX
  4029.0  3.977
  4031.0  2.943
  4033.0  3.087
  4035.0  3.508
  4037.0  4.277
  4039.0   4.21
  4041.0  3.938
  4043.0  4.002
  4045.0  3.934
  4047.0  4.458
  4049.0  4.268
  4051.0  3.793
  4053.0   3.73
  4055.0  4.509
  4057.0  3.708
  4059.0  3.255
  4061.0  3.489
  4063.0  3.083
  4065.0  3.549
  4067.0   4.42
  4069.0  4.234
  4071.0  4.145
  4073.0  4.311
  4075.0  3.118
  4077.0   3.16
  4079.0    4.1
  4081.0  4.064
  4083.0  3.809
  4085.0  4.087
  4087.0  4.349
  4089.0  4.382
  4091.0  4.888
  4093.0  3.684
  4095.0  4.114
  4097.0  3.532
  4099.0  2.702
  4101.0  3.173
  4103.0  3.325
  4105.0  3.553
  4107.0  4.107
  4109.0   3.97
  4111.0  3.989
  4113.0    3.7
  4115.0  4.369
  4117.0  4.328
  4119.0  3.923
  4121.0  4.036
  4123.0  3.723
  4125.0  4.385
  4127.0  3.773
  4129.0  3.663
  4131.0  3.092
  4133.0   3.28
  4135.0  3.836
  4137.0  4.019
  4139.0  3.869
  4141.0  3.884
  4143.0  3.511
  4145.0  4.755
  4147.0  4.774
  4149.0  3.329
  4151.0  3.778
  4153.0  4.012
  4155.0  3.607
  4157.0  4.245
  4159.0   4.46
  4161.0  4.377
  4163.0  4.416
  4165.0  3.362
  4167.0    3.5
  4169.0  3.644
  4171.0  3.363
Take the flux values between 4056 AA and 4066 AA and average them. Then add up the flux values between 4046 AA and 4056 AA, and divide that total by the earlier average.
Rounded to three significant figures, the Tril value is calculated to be 6.08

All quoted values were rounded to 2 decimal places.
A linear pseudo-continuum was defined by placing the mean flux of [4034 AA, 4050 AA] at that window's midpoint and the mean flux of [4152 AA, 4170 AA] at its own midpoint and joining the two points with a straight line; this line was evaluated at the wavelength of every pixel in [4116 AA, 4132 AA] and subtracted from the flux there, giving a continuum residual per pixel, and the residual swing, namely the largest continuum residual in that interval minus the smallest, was 1.29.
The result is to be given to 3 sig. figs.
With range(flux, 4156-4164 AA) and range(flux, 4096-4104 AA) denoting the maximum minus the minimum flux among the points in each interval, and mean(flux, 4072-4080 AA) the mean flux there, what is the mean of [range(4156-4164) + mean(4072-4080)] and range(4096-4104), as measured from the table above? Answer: 2.36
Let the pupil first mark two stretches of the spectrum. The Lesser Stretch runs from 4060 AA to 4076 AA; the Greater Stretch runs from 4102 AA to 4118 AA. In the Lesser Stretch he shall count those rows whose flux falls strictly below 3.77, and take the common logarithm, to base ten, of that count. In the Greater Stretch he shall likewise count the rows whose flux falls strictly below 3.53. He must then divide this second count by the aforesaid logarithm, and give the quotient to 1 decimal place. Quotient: 1.7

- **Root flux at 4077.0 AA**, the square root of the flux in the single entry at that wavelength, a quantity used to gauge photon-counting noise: 1.78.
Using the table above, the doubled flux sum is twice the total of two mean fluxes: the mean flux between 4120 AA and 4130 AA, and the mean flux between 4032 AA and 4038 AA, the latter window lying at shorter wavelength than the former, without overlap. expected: 15.1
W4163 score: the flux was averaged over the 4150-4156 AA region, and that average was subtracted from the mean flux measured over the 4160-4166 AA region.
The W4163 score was 0.25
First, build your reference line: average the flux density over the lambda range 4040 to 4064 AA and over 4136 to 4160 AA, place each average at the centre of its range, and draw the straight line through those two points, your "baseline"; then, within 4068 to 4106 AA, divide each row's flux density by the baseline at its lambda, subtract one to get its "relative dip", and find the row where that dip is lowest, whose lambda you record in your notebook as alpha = 4099.0 AA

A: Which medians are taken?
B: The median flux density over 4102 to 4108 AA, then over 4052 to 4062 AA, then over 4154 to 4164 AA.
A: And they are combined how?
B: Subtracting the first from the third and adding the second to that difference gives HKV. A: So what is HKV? 4.53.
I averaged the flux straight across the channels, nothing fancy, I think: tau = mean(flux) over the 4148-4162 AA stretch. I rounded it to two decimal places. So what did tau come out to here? 3.97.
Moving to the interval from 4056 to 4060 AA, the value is 3.48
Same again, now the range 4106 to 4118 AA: 4.08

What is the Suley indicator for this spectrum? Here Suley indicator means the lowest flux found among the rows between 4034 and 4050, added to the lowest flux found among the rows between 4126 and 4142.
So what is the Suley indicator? 6.6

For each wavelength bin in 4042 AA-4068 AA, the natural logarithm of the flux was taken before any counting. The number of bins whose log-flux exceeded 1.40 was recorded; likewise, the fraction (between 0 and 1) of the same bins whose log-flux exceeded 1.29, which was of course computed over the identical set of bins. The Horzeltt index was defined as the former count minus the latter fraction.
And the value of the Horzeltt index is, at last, 3.3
